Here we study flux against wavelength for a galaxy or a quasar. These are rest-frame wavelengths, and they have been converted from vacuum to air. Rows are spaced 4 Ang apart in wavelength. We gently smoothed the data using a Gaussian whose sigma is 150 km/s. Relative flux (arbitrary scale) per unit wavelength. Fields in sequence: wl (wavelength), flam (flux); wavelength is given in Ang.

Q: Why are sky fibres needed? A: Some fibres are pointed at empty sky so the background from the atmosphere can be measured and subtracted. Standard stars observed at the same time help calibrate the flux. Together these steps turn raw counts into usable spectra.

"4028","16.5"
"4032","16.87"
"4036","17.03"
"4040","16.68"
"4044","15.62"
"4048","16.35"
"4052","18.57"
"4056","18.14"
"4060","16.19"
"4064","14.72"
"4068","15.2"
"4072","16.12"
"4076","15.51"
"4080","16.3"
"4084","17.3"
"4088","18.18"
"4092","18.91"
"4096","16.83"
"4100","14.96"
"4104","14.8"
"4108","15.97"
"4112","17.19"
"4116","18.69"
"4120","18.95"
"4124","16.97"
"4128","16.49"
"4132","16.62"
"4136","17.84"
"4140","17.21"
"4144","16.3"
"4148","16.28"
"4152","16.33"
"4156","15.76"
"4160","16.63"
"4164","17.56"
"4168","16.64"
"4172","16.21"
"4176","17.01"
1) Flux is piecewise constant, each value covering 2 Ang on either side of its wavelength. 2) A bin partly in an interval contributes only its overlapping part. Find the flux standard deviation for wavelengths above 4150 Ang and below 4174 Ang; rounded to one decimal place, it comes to 0.6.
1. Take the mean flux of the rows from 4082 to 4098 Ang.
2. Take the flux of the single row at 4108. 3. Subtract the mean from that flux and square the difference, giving 3.37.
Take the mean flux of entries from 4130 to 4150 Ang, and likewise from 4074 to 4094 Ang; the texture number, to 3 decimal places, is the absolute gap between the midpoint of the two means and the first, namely 0.195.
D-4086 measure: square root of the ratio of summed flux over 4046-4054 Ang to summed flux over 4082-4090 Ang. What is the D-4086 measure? 0.99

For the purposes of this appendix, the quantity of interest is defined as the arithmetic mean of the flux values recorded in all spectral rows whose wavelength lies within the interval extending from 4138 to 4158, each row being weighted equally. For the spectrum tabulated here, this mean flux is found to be 16.4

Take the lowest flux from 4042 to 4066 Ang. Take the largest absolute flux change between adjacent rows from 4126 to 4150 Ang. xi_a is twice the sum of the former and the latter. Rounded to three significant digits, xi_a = 31.9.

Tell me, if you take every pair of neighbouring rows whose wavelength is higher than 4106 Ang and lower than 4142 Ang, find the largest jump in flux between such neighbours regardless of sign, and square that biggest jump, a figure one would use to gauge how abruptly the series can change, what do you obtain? 3.9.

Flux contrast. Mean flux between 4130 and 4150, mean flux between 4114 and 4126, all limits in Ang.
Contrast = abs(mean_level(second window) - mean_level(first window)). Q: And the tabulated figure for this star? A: 1.4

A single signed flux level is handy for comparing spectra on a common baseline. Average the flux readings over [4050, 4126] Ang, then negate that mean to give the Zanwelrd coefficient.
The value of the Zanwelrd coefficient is -16.82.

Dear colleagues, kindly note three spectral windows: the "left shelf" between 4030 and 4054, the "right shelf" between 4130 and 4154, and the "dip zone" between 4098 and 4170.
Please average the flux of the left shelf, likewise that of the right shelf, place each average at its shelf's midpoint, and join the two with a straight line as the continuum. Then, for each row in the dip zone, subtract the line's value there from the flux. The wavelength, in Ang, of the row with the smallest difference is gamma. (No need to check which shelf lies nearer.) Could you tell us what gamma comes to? 4104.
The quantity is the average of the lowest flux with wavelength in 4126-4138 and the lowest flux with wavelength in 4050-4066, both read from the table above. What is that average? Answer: 15.6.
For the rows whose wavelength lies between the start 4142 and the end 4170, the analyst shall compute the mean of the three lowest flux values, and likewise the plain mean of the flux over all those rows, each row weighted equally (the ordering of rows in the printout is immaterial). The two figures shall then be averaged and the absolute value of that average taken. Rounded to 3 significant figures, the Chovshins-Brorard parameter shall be 16.3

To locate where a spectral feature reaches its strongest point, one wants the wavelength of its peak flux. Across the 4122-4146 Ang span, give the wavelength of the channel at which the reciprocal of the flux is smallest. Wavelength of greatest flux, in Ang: 4136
